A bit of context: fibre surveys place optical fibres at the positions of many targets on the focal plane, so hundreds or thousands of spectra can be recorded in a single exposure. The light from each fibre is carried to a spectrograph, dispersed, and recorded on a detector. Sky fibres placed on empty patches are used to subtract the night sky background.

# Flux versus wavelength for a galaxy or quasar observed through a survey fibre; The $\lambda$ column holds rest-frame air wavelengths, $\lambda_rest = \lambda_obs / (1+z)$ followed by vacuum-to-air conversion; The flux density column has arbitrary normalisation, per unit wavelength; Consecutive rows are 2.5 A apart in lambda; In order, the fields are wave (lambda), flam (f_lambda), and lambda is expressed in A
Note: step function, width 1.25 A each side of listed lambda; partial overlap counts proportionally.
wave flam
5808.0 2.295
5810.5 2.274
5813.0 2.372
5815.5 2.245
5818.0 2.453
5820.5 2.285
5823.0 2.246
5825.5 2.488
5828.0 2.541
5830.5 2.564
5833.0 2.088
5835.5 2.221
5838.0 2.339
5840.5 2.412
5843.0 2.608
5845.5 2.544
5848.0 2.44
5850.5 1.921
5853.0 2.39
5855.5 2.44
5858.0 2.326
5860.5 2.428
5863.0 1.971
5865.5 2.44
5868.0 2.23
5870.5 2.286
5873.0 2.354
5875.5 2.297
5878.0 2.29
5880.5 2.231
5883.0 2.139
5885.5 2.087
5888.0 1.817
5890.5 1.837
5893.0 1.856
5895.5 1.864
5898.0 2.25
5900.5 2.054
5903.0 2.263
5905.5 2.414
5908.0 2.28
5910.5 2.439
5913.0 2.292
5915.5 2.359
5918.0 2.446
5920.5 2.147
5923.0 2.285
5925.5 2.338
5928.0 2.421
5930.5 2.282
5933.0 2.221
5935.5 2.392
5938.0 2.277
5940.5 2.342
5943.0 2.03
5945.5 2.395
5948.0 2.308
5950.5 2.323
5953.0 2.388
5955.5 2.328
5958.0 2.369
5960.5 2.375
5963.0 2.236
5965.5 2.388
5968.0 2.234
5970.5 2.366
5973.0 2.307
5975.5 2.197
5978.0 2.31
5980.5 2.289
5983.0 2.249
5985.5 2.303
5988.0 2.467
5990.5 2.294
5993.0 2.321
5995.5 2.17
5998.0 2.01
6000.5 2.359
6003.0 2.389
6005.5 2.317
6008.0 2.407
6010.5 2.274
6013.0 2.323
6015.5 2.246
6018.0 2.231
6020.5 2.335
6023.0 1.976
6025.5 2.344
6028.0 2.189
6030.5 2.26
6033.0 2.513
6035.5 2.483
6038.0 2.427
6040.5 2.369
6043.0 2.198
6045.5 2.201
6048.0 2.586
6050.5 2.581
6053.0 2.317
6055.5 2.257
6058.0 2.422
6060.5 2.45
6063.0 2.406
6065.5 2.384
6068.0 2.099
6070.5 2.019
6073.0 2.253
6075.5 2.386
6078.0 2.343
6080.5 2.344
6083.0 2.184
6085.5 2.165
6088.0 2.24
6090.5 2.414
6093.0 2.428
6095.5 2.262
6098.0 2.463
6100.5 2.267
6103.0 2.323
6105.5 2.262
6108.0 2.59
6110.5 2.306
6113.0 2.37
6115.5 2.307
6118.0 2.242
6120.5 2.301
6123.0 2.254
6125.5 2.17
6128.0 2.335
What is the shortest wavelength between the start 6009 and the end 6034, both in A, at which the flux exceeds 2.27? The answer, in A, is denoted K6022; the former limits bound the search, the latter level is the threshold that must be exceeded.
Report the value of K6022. 6010.5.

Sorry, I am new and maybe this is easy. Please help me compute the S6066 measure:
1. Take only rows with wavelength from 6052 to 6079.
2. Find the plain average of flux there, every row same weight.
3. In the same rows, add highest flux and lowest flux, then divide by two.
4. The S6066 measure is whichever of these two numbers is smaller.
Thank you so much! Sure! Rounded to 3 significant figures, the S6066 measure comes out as 2.23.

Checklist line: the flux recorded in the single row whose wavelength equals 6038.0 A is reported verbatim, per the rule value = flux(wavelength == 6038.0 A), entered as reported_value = 2.427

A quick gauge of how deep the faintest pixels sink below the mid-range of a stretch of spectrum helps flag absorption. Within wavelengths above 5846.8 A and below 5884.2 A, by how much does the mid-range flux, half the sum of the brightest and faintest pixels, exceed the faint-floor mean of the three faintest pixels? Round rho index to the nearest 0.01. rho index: 0.17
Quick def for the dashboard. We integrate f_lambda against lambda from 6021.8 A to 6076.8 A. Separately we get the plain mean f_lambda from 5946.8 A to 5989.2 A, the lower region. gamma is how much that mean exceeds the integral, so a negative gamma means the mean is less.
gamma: -125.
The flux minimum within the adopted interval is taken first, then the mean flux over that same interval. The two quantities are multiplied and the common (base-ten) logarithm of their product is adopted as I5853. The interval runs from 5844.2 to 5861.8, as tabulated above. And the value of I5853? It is 0.66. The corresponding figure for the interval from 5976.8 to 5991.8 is 0.72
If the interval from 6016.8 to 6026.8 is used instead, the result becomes 0.64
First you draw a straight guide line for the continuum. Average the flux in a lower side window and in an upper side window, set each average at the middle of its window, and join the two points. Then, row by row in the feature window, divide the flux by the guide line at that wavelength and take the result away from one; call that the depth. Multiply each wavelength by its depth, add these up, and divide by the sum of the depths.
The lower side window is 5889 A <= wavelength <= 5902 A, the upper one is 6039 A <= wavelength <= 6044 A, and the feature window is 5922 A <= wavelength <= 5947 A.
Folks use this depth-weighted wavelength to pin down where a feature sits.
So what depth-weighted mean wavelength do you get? 5933.0 A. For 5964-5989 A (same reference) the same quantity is 5976.5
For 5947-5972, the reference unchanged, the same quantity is 5958.5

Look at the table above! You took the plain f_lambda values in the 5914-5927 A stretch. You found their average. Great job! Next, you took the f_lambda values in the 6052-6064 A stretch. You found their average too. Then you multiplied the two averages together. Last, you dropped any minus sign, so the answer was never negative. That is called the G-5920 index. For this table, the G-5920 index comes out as 5.49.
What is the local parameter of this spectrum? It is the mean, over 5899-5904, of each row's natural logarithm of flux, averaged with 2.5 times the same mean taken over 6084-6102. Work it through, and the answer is 1.43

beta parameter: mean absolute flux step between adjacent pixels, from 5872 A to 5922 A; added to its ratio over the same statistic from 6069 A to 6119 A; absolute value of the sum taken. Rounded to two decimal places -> 1.16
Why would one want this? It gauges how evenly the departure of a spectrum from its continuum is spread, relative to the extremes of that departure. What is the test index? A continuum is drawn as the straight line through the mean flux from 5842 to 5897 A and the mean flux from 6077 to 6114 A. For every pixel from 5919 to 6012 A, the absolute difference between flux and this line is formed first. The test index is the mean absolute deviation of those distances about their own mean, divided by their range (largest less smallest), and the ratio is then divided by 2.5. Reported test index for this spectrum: 0.076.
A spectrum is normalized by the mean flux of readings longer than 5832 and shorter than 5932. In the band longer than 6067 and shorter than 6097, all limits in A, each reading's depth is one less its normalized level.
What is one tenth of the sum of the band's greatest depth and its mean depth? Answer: 0.010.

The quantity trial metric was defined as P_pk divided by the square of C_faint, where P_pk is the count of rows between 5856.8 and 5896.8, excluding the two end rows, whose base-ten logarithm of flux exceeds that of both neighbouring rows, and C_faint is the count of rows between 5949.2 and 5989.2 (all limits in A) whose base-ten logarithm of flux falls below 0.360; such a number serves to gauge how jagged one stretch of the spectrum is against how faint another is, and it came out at 0.12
